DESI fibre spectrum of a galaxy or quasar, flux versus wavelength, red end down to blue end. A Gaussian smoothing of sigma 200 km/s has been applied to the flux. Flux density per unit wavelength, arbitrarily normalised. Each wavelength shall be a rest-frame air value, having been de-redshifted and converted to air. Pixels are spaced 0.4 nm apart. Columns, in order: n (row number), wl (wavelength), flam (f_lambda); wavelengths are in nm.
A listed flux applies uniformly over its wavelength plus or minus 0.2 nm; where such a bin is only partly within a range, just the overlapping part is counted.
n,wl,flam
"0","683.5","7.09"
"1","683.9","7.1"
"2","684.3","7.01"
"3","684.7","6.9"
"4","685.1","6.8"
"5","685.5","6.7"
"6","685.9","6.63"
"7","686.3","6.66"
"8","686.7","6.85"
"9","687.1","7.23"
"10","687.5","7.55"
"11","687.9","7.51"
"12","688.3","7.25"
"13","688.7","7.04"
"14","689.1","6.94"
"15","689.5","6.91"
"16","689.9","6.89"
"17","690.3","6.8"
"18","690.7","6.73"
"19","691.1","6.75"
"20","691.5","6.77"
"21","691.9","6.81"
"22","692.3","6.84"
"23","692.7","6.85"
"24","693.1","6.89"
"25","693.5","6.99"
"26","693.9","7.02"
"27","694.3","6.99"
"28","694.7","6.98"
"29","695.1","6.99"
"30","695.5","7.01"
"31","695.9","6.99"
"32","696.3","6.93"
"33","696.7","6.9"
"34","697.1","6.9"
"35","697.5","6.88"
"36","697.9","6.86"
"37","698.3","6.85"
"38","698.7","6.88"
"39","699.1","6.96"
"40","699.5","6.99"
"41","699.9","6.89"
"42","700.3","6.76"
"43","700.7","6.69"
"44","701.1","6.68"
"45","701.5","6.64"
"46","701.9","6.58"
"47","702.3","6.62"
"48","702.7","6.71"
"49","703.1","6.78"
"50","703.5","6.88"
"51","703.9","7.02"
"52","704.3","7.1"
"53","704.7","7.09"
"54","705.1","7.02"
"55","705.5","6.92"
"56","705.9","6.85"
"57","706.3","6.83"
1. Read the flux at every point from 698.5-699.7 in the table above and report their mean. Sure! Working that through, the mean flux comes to 6.94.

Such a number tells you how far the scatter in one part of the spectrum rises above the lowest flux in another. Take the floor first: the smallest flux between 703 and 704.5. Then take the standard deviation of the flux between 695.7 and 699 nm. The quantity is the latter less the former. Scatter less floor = -6.74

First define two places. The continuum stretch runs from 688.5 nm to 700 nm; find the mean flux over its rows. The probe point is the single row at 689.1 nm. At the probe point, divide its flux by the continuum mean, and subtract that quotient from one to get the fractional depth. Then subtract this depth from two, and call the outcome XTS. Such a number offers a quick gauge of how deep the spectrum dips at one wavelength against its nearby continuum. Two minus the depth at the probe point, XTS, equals 2.01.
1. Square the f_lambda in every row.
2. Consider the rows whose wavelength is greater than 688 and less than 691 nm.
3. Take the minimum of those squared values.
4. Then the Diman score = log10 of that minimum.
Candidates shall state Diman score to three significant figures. 1.66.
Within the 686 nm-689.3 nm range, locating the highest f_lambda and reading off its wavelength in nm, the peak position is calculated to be 687.5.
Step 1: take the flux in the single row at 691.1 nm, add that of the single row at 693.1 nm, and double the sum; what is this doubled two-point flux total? 27.3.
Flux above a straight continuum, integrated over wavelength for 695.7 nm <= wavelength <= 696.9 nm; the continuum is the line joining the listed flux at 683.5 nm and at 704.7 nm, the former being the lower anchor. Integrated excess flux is -0.18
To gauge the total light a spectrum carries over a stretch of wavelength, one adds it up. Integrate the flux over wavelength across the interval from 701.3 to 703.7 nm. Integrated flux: 16.1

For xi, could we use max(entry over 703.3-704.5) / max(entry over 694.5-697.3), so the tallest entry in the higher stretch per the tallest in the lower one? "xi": 1.01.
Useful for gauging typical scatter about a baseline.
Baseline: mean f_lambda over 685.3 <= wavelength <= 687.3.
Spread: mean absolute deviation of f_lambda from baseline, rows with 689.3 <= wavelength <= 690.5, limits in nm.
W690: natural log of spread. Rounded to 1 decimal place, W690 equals -2.8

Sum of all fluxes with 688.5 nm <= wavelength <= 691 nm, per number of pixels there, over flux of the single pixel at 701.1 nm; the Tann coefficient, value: 1.03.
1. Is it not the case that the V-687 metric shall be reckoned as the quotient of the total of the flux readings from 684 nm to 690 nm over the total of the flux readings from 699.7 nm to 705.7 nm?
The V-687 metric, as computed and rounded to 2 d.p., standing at 1.02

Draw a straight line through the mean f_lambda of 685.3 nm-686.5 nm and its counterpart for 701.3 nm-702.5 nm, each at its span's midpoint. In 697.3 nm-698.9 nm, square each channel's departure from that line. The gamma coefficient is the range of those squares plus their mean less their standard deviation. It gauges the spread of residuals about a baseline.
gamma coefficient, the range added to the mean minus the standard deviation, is 0.07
